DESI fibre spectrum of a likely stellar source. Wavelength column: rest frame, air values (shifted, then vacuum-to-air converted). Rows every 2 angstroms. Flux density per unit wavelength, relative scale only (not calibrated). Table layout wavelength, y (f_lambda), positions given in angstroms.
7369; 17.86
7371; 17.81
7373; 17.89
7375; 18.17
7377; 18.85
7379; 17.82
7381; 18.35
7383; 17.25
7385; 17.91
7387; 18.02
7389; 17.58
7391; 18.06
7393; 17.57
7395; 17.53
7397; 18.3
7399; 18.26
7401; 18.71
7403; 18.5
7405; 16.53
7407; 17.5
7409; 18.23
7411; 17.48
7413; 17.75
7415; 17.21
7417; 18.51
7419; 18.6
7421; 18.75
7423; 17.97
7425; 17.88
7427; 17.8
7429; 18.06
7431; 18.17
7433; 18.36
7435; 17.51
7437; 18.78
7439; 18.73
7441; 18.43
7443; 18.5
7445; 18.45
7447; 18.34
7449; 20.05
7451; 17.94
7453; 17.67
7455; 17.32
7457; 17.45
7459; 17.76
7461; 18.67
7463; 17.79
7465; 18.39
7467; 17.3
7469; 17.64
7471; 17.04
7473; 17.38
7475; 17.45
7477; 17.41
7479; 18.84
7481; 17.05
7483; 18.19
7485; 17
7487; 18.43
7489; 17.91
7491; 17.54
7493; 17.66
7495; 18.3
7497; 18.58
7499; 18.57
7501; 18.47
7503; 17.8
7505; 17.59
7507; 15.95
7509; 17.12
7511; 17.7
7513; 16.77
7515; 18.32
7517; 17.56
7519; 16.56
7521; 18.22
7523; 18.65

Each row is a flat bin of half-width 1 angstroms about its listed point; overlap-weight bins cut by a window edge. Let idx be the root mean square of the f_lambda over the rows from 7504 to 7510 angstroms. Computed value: 16.9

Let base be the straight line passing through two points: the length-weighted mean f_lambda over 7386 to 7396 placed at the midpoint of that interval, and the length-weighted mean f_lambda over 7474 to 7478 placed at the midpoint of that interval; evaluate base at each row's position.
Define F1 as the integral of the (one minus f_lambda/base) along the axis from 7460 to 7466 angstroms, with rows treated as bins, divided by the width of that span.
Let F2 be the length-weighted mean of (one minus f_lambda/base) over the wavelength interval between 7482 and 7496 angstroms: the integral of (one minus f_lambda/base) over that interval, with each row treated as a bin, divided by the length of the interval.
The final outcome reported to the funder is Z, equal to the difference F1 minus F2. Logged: -0.018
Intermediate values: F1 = -0.05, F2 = -0.028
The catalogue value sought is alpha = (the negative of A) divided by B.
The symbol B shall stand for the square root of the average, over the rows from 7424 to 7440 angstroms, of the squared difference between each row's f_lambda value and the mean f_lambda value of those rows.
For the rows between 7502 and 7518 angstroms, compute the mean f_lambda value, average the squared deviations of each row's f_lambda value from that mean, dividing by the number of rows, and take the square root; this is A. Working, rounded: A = 0.68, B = 0.42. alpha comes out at -1.6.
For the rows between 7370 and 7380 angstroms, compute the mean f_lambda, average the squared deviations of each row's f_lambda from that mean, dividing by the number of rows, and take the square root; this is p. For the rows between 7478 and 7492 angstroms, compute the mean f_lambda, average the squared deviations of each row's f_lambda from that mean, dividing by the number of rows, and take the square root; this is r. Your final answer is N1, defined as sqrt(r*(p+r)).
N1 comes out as 0.82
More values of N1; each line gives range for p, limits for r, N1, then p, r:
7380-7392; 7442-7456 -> 0.97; 0.36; 0.81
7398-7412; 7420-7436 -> 0.61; 0.70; 0.35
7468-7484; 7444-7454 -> 1.08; 0.57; 0.83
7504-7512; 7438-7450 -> 0.87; 0.69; 0.59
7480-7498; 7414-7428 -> 0.73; 0.55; 0.51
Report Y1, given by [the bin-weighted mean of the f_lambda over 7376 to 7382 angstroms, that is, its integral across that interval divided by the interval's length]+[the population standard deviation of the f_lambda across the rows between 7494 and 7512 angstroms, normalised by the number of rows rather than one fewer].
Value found 19.15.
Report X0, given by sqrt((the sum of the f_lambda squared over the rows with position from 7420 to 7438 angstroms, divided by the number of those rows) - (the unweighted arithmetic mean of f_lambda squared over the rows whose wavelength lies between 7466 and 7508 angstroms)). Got 3.9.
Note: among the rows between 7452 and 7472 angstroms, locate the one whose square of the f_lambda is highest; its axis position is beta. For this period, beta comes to 7461 angstroms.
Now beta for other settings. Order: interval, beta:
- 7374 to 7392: 7377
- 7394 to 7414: 7401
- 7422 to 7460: 7449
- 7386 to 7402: 7401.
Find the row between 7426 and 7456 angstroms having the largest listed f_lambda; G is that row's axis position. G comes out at 7449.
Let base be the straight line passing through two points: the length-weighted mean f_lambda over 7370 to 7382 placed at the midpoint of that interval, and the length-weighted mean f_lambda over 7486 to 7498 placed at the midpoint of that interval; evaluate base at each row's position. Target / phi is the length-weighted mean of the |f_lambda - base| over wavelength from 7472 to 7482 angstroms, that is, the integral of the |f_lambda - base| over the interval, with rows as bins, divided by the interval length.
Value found 0.76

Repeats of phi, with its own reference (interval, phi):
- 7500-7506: 0.38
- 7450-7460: 0.47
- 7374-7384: 0.43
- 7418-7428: 0.36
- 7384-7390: 0.30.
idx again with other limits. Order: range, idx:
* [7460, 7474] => 17.8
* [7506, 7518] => 17.3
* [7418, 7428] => 18.2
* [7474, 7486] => 17.7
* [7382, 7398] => 17.8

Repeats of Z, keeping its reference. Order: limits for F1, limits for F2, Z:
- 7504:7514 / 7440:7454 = 0.070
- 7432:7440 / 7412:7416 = -0.054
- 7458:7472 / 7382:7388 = -0.021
